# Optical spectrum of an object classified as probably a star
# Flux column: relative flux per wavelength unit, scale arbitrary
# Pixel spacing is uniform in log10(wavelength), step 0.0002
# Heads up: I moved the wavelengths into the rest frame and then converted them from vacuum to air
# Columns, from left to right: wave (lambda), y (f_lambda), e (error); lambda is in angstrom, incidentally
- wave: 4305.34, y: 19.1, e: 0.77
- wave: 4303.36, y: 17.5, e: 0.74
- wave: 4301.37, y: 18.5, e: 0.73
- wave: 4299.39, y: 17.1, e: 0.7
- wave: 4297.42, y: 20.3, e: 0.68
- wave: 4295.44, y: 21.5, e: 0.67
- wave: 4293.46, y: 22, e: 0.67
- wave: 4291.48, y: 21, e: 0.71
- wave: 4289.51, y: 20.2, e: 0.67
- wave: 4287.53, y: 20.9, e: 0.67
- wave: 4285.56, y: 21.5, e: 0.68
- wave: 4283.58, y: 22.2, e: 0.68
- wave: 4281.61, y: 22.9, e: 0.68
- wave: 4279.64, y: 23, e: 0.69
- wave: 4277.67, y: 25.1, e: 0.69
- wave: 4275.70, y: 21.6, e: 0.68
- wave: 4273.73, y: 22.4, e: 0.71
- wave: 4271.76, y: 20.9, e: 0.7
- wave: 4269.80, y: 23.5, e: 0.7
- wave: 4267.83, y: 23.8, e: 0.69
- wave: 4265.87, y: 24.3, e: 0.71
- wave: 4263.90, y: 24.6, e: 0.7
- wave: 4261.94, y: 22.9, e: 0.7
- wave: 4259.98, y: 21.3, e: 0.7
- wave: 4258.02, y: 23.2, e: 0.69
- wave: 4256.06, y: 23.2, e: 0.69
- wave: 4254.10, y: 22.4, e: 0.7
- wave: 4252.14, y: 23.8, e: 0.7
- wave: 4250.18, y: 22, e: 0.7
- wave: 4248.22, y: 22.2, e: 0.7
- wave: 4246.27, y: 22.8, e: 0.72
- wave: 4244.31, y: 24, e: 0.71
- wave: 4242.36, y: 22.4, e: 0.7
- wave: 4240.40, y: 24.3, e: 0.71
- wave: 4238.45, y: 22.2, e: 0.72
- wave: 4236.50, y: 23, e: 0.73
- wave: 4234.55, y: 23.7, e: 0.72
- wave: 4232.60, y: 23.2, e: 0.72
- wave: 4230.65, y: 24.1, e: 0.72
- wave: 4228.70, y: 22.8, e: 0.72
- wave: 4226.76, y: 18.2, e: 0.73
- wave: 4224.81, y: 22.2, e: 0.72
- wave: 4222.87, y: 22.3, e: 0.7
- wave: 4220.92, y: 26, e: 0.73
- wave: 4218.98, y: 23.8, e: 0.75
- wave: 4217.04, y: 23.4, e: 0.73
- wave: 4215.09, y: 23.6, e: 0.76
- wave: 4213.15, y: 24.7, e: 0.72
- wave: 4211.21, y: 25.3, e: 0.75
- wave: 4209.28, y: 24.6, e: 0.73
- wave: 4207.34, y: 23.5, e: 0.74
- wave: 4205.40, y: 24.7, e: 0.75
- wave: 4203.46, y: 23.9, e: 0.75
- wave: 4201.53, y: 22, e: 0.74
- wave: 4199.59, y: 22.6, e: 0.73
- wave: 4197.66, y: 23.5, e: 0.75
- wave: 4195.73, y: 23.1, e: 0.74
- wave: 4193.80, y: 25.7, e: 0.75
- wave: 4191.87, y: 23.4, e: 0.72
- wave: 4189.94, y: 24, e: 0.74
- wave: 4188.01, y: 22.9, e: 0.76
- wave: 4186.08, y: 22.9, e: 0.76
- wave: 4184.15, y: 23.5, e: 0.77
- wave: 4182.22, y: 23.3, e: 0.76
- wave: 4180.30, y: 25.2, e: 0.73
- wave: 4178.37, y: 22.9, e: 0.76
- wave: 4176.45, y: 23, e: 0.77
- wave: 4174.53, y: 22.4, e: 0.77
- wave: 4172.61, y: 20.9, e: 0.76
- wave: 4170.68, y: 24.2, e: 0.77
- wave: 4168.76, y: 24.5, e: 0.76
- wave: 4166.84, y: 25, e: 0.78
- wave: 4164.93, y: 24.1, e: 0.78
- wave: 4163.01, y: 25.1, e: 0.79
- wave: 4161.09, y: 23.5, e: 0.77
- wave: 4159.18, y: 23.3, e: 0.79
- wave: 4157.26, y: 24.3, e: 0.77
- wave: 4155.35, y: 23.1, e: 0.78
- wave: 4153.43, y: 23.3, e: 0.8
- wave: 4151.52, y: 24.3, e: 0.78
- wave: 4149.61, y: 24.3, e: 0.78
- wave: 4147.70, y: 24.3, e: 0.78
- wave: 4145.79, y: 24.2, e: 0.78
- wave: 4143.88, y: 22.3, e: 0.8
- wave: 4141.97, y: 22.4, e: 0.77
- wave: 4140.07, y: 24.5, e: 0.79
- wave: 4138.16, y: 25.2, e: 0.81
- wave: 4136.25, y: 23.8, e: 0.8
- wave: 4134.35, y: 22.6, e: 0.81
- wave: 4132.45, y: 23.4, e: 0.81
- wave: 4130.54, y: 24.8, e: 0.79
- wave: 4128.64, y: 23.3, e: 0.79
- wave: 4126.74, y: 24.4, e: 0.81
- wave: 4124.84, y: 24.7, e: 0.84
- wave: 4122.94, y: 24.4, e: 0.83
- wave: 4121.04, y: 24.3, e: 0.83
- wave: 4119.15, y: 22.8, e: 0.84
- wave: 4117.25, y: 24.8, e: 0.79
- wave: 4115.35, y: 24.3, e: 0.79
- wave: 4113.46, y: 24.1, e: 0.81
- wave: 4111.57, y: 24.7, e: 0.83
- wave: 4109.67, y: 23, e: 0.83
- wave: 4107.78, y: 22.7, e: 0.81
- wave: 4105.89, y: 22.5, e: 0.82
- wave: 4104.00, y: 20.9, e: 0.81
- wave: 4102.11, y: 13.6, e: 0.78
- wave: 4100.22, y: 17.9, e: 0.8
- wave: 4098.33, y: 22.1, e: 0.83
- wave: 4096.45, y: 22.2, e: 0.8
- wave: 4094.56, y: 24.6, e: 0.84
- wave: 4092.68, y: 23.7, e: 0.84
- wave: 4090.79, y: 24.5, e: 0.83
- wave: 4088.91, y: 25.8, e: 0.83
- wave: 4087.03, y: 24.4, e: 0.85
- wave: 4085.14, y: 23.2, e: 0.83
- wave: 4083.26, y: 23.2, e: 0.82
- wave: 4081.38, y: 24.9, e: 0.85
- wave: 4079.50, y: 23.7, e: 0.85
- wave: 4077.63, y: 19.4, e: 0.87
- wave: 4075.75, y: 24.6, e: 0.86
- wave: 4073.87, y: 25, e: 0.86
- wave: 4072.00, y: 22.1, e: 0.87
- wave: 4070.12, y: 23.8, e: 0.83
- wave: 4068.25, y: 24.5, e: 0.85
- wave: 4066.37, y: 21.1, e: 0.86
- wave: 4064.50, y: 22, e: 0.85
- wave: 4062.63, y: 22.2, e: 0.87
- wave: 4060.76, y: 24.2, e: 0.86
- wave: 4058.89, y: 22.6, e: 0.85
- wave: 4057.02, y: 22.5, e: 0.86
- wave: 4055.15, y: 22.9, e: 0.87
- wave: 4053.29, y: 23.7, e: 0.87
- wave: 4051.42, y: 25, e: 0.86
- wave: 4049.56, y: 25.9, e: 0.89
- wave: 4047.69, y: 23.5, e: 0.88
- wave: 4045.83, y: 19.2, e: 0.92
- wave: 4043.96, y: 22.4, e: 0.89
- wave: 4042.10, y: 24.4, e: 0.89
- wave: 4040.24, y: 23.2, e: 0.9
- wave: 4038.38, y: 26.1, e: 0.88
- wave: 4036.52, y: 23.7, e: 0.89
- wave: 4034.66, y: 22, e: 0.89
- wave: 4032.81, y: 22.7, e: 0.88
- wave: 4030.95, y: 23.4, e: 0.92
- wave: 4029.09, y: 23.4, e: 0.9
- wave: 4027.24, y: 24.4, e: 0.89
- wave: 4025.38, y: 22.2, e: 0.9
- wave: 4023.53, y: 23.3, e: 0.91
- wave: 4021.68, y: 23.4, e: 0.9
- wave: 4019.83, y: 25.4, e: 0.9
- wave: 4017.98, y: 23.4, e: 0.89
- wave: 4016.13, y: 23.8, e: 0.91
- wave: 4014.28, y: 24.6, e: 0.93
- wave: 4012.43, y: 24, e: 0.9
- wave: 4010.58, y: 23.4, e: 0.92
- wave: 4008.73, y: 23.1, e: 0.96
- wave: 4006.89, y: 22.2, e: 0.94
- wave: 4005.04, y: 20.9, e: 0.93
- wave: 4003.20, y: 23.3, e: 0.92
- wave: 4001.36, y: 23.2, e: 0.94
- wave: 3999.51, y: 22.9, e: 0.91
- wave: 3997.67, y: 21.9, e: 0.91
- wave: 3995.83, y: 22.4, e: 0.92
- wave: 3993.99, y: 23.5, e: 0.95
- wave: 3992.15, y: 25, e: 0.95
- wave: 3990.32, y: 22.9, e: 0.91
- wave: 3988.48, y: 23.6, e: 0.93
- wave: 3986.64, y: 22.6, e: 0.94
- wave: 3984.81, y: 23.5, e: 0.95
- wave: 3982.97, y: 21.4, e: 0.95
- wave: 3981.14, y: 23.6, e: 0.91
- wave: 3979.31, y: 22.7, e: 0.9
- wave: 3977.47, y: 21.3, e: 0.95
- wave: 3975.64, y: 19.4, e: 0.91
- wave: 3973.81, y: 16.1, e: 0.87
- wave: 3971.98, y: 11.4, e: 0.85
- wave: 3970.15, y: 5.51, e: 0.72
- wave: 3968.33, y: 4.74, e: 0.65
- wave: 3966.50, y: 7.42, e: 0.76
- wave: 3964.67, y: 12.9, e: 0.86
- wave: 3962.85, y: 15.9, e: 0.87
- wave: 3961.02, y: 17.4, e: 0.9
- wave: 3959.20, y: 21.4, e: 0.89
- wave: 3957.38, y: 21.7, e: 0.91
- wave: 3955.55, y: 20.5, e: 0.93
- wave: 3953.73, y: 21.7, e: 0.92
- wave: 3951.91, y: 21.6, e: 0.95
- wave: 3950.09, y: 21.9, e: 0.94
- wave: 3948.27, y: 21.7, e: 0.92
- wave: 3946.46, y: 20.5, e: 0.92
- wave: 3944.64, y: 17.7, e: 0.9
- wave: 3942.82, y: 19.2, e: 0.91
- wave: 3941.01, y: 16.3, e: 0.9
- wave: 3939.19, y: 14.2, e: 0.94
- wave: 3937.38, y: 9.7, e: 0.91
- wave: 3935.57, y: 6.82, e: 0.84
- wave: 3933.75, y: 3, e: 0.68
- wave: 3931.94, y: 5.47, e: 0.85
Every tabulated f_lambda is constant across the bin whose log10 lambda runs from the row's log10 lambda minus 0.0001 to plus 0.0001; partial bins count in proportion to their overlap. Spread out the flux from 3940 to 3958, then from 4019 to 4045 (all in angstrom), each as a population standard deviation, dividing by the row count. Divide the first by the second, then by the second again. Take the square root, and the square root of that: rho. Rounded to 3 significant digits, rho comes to 1.10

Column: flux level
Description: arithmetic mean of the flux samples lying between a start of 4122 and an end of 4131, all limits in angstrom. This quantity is 24.3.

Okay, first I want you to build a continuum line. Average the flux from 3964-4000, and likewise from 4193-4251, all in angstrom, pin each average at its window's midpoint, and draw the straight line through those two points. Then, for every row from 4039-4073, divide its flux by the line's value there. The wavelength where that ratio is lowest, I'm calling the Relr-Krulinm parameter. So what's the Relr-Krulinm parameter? 4045.83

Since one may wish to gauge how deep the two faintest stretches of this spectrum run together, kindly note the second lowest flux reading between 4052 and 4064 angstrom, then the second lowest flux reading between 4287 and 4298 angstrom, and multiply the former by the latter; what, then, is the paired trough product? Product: 457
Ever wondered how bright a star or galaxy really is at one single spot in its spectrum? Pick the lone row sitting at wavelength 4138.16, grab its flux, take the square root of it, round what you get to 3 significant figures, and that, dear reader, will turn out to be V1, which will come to 5.02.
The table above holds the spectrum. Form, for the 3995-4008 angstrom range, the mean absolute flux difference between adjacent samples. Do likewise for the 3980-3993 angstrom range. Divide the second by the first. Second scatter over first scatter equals 1.61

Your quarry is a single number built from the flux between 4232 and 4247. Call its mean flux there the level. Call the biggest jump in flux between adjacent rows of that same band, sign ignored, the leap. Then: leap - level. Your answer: -21.1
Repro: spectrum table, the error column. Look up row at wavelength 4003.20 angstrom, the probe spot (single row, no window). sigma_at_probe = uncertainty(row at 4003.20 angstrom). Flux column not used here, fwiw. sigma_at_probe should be 0.92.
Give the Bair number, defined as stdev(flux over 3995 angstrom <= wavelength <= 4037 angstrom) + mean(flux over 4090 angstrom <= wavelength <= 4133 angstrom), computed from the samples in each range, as 23.9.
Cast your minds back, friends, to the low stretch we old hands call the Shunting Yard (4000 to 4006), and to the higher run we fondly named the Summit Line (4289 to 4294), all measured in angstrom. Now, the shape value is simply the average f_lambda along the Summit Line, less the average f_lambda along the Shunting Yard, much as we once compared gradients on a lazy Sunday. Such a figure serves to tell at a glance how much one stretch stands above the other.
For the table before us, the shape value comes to -1.4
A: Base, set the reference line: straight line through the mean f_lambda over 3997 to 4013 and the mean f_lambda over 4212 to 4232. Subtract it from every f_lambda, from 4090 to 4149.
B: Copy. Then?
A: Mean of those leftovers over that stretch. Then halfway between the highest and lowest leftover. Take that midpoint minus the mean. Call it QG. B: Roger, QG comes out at -3.7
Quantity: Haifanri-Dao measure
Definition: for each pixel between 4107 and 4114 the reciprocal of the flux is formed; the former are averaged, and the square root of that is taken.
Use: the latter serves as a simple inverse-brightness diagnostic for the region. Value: 0.206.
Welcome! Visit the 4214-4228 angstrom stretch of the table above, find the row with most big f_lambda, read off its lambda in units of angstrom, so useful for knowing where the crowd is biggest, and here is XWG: 4220.92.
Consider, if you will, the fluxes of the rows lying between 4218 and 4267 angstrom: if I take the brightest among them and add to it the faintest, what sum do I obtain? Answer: 44.2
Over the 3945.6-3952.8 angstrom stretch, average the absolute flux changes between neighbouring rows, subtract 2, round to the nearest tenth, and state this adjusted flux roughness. -1.4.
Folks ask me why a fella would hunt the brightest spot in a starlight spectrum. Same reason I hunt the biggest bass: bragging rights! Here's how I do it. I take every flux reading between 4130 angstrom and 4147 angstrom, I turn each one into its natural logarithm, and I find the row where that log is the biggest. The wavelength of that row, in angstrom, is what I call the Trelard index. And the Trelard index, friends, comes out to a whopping 4138.16 angstrom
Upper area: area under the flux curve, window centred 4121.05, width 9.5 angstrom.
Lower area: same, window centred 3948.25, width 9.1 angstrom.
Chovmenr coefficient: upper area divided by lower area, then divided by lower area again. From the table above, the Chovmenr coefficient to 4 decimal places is 0.0065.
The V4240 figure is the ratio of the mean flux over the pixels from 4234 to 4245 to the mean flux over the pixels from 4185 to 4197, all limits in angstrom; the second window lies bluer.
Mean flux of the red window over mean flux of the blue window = 0.98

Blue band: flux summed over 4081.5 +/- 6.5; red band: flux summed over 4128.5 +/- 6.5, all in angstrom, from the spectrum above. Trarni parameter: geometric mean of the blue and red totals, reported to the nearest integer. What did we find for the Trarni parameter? 165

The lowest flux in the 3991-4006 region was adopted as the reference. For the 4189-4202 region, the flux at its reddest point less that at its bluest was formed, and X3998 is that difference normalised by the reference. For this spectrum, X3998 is -0.10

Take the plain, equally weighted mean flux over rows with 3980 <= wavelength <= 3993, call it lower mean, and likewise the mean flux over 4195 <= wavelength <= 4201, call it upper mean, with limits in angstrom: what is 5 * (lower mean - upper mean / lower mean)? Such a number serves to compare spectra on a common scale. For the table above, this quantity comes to 111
